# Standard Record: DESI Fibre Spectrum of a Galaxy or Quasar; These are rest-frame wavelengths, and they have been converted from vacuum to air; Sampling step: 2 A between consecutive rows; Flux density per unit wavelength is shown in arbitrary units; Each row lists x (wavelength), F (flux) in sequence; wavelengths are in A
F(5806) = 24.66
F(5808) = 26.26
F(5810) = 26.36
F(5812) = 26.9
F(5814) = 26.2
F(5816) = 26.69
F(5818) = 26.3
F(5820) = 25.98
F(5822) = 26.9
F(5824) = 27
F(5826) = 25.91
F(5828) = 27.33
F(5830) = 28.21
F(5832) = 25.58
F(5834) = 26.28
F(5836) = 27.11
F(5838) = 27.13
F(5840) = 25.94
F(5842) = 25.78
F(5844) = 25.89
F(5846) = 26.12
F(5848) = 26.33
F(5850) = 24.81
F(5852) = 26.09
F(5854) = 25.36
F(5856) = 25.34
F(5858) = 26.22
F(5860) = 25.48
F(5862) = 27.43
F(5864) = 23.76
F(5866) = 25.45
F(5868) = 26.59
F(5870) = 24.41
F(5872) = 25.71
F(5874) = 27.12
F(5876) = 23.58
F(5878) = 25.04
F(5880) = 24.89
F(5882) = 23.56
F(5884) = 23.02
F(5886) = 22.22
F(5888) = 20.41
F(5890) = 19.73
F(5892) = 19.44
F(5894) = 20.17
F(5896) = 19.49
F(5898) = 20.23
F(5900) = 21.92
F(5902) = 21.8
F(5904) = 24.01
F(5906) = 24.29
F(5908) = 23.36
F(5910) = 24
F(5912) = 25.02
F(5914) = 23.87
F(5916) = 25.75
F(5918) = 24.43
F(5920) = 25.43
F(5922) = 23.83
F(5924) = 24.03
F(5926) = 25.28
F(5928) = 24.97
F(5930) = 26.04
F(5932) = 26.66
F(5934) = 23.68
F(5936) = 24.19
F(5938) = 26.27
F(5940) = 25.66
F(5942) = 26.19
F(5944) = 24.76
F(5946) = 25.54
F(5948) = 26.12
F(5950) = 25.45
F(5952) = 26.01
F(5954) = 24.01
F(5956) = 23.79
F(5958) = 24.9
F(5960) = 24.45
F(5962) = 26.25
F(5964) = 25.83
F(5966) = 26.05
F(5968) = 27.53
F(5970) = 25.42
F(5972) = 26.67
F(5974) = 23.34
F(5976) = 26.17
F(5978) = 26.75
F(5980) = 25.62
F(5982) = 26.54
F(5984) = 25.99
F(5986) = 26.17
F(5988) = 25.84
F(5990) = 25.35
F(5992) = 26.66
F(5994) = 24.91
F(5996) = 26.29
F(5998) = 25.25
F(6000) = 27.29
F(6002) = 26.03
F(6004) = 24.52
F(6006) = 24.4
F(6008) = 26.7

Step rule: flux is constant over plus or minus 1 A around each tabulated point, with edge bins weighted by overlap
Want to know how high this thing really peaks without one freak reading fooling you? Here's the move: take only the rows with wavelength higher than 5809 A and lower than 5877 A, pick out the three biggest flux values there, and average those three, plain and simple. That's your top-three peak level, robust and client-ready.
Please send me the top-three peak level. 27.7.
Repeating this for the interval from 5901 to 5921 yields 25.4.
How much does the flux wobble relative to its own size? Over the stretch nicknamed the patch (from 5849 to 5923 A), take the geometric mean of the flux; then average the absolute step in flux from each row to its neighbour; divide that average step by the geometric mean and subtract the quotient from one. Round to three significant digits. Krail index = 0.949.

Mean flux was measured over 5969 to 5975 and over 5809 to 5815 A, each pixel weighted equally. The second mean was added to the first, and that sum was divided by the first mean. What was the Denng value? 2.05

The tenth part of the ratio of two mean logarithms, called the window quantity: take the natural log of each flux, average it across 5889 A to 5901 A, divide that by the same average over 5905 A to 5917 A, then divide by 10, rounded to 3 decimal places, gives 0.094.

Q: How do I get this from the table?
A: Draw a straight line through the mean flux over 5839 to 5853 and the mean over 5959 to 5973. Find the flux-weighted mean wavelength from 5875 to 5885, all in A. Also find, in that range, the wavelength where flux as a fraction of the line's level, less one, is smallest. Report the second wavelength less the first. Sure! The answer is 4.0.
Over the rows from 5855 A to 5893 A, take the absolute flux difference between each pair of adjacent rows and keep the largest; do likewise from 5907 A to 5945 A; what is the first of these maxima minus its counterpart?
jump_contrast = 0.69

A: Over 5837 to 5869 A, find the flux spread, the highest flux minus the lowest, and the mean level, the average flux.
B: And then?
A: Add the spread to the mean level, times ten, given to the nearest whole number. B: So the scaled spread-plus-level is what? 295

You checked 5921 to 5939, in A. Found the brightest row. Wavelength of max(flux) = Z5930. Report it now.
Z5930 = 5932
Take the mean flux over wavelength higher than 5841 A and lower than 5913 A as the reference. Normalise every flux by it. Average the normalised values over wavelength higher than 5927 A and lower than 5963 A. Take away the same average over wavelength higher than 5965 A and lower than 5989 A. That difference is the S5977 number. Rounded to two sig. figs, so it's -0.031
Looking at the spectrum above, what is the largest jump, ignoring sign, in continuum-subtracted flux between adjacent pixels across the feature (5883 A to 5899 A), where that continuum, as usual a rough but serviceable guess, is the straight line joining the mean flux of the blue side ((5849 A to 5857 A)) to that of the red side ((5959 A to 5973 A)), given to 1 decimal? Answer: 1.8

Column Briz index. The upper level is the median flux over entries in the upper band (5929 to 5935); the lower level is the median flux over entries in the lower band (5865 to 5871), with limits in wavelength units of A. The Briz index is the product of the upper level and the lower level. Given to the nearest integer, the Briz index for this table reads 663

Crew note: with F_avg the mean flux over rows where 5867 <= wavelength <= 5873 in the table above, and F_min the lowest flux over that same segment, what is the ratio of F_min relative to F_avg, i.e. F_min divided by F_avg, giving 0.955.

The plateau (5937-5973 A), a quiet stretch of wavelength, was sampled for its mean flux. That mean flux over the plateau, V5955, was 25.6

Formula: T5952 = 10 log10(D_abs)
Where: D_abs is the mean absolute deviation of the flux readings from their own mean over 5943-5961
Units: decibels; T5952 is -1.6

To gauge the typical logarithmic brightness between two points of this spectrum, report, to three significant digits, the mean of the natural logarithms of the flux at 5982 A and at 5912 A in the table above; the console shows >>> 3.25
